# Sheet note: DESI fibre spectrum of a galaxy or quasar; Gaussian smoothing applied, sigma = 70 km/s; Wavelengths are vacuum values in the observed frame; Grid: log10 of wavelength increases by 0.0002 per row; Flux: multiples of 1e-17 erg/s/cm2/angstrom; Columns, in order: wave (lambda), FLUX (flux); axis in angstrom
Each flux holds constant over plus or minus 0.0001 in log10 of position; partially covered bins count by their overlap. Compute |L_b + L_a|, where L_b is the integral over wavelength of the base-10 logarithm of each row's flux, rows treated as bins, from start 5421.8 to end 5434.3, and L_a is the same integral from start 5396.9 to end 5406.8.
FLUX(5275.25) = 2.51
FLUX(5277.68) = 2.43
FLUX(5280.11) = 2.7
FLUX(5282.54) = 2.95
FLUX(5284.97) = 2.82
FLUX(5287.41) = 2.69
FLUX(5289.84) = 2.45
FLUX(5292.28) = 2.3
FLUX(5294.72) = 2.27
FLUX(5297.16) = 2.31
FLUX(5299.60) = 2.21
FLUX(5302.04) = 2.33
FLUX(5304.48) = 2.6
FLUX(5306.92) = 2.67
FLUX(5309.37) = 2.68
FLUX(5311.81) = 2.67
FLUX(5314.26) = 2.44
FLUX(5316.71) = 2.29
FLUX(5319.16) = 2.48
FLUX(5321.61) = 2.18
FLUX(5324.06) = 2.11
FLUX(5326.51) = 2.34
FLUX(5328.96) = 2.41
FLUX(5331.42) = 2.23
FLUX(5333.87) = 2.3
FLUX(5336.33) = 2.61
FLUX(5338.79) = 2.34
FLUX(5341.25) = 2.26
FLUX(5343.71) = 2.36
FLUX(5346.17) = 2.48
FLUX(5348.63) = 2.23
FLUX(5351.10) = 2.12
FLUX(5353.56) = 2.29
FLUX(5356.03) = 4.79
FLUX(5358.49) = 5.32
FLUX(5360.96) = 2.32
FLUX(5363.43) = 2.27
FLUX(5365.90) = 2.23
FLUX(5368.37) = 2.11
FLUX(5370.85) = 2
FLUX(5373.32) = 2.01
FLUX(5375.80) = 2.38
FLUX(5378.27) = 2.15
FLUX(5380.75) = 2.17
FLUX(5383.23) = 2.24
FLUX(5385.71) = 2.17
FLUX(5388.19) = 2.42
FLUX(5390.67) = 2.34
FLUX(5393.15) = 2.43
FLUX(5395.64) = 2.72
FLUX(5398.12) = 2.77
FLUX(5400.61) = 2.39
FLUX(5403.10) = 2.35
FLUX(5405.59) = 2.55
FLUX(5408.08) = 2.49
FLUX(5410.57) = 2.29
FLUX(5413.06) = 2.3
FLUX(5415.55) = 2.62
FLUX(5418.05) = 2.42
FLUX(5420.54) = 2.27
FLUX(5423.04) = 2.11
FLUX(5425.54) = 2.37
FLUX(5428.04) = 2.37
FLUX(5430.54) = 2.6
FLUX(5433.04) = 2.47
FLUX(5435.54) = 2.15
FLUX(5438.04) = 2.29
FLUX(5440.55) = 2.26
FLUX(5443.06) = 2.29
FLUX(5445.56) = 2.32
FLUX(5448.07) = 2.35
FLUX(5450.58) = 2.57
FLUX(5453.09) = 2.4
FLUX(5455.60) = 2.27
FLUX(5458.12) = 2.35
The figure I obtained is 9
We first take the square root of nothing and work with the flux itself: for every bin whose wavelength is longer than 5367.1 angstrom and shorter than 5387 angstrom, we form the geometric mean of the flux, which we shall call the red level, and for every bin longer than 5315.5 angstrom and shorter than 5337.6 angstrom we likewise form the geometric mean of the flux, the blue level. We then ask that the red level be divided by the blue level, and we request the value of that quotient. 0.926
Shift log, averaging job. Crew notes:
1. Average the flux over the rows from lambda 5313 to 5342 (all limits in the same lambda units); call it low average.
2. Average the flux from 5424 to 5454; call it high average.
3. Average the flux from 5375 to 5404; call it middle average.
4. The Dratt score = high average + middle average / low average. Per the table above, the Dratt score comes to 3.39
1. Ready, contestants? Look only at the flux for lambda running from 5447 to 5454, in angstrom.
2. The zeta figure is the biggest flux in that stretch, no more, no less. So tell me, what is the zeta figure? 2.57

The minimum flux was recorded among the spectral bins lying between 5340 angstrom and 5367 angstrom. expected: 2.12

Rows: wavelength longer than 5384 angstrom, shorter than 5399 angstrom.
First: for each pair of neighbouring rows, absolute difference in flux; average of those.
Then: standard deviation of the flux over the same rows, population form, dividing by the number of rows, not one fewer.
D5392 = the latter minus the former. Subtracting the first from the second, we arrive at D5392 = 0.06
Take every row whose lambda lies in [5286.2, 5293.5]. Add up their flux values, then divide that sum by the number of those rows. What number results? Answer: 2.48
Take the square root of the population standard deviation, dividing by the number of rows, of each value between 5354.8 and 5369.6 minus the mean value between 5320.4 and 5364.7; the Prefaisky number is 1.2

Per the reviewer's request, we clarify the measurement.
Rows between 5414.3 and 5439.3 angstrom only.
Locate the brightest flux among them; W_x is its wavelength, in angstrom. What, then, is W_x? 5415.55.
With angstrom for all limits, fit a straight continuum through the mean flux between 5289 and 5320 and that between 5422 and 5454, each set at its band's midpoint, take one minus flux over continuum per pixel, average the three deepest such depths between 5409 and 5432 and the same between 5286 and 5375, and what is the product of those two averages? 0.0090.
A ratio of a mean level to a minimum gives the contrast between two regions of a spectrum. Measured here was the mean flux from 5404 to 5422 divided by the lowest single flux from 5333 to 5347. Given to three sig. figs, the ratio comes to 1.07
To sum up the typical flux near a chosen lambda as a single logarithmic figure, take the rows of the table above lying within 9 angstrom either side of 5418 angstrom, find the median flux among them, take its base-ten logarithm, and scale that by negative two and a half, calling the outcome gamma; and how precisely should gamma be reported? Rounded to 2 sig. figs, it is -0.90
